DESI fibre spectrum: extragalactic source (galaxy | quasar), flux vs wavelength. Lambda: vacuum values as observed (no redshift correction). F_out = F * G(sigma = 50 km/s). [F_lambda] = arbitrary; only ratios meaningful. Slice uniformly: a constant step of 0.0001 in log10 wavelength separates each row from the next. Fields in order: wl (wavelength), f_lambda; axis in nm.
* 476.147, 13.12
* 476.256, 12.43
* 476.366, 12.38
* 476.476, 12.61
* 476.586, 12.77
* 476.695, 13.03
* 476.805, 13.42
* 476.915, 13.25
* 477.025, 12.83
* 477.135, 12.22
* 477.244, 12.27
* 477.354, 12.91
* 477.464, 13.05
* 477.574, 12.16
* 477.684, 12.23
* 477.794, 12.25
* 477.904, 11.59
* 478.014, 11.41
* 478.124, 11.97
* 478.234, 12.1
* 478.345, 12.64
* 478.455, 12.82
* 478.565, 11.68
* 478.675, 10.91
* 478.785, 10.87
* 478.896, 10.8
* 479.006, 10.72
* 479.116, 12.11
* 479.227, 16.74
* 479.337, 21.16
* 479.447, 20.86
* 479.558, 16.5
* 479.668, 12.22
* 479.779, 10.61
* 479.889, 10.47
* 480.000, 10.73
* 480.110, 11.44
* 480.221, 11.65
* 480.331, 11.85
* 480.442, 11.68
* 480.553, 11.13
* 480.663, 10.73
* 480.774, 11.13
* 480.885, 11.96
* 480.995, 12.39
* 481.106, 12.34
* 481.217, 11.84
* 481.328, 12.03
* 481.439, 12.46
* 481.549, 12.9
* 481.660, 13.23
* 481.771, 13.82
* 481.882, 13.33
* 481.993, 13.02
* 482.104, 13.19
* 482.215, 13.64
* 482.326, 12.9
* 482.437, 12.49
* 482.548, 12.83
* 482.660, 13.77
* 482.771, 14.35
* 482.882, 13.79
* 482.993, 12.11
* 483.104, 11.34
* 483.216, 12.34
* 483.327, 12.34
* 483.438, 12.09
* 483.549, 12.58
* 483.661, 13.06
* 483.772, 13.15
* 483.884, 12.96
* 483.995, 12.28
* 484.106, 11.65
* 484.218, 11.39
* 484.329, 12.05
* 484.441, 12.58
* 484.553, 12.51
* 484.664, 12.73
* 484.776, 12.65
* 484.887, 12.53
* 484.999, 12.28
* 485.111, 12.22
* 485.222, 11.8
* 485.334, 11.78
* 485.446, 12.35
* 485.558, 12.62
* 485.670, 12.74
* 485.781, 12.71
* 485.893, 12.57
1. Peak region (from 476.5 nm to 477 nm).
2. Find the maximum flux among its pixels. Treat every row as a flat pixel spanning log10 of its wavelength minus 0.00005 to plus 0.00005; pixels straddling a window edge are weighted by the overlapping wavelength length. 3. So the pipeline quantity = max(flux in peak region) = 13.42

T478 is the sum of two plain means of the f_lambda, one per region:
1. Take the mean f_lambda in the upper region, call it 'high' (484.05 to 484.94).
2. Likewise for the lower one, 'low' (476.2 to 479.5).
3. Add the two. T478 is 25.20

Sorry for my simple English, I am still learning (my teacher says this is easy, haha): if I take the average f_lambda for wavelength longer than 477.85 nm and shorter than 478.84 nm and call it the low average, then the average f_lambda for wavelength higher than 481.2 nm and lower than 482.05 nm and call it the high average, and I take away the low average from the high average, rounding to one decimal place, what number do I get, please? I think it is 1.1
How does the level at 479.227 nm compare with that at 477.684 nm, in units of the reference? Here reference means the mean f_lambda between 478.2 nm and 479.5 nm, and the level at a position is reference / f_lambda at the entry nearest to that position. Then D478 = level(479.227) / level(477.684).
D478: 0.73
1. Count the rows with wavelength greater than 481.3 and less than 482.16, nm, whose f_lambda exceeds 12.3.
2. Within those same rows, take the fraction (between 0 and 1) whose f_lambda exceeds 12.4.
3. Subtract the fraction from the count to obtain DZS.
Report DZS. 6.1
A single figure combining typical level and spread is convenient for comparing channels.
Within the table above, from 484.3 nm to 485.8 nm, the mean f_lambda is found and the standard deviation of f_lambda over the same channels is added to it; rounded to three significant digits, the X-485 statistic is 12.7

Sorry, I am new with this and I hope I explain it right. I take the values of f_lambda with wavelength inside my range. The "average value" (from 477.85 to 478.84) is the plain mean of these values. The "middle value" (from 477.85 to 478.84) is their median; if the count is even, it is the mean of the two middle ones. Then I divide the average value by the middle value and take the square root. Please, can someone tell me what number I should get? 1.00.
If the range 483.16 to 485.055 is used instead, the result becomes 1.00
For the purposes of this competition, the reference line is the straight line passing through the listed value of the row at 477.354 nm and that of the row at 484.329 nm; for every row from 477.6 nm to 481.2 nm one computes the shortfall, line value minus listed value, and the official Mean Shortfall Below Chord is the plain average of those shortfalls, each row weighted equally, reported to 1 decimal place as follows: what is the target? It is 0.2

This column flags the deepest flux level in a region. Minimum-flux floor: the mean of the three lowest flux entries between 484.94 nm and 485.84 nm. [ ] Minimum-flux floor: 11.9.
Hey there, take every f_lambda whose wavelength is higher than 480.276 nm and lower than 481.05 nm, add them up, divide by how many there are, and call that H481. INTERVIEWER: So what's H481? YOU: 11.6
